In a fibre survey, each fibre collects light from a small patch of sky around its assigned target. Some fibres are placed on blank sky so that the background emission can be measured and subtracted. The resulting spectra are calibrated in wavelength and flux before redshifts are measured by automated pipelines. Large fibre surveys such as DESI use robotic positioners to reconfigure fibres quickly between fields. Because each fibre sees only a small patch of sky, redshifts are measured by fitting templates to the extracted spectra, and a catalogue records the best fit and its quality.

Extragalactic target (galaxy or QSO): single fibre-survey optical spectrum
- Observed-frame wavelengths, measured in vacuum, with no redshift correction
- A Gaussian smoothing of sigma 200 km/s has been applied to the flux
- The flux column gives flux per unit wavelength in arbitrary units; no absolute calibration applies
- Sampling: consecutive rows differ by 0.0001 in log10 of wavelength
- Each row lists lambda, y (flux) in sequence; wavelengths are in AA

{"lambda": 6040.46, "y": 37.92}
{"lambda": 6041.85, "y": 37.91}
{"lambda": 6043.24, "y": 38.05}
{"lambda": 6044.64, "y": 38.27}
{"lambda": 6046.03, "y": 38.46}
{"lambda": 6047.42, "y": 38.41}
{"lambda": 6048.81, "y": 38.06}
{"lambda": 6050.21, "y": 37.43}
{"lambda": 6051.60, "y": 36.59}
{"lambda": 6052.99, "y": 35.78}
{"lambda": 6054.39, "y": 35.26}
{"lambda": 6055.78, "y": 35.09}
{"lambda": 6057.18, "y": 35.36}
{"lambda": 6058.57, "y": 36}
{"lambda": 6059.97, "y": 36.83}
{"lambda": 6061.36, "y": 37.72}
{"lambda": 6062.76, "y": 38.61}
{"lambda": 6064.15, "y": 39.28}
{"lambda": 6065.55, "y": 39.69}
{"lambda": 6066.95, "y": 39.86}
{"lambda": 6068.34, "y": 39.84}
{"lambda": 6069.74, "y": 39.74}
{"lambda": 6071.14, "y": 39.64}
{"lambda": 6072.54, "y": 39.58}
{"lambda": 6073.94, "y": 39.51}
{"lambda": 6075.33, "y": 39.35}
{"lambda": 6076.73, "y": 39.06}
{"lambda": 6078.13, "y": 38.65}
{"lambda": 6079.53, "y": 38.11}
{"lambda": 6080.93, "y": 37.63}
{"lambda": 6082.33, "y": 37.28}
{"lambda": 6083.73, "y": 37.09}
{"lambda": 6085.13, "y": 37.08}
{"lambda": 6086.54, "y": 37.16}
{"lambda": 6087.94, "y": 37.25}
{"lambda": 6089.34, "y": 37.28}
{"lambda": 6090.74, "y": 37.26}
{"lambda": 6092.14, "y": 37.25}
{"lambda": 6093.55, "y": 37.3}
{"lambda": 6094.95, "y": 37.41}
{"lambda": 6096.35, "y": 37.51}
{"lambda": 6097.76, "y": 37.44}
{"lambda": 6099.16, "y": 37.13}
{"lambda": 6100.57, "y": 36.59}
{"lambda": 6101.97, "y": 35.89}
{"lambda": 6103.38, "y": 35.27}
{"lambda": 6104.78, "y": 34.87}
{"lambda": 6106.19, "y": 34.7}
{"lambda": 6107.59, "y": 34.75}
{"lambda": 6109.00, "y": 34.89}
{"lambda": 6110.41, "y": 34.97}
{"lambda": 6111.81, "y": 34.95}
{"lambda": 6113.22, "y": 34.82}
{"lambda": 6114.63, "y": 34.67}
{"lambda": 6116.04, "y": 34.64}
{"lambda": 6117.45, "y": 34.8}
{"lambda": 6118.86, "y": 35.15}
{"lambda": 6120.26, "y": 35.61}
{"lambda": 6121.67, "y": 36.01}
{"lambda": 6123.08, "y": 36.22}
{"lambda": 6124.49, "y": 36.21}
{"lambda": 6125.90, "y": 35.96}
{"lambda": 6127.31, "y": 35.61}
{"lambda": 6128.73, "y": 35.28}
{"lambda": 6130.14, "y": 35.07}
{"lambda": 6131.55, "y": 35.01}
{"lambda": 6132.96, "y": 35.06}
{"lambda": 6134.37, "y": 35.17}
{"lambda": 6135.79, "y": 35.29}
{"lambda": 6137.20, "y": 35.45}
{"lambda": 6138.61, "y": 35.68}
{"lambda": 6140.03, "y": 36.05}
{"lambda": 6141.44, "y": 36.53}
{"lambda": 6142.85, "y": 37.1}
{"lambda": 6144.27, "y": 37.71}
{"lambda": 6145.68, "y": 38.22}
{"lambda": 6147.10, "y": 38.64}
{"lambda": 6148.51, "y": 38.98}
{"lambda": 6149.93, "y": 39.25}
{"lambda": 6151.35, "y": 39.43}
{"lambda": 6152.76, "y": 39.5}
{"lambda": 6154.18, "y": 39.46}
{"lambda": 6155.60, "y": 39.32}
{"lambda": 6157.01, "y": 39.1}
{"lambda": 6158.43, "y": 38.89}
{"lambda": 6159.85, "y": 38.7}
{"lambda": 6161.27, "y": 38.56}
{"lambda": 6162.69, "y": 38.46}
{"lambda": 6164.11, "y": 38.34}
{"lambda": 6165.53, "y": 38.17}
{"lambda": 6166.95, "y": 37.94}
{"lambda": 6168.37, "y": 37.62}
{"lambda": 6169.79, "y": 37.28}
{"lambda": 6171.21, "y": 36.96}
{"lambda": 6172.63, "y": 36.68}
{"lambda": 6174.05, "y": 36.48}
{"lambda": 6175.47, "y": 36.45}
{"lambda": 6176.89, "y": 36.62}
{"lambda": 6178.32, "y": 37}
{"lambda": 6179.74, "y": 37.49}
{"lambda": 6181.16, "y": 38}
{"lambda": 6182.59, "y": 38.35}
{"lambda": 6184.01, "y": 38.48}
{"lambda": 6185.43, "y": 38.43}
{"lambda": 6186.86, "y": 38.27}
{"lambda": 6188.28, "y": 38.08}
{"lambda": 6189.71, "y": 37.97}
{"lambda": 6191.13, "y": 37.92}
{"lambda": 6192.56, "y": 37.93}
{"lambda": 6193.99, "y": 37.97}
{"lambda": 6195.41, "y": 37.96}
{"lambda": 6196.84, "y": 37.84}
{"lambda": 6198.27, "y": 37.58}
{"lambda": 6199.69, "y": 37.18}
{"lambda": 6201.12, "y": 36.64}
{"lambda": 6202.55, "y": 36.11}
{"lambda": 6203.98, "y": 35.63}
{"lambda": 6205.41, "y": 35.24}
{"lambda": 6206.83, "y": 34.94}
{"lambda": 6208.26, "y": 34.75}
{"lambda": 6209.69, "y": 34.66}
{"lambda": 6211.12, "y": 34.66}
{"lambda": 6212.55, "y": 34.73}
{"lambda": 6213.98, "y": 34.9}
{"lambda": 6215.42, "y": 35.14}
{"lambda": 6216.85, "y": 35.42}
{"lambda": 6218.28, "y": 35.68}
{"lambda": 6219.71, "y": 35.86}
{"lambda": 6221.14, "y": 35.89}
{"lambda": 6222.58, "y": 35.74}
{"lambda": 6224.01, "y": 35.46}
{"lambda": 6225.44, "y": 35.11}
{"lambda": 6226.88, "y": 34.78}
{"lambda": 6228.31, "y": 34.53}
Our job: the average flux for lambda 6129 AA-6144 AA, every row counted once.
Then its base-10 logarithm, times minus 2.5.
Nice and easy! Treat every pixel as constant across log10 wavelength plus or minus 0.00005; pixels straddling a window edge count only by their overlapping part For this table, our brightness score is -3.88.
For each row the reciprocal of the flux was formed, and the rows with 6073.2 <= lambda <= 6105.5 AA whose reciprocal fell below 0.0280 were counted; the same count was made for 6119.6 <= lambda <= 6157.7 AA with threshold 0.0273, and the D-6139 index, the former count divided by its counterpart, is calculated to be 1.9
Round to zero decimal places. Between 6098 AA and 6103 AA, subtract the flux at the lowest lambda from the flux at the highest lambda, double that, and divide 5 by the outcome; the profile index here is -2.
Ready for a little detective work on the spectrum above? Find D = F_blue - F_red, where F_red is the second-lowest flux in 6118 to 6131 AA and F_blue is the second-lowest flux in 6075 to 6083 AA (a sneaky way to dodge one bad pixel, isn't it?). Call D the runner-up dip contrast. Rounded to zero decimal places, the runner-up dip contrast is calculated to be 2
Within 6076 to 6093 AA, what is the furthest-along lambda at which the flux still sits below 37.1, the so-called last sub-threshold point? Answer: 6085.13 AA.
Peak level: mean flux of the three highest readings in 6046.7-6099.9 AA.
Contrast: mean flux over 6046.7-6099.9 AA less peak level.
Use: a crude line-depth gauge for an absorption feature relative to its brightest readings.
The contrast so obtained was -2.0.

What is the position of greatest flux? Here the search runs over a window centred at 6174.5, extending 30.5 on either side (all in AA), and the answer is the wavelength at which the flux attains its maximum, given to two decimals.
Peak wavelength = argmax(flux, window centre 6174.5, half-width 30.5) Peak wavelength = 6152.76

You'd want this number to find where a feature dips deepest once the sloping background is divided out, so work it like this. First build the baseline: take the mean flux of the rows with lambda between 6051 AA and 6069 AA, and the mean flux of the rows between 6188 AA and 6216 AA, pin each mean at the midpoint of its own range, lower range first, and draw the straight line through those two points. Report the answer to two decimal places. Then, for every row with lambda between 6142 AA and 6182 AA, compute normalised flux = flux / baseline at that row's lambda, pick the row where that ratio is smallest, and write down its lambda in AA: 6175.47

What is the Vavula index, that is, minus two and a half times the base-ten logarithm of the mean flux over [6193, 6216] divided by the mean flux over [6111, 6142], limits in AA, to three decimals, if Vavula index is -0.018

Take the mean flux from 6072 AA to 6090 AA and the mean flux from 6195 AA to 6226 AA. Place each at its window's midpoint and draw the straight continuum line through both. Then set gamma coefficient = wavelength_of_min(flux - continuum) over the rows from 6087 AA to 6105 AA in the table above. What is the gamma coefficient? 6104.78 AA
